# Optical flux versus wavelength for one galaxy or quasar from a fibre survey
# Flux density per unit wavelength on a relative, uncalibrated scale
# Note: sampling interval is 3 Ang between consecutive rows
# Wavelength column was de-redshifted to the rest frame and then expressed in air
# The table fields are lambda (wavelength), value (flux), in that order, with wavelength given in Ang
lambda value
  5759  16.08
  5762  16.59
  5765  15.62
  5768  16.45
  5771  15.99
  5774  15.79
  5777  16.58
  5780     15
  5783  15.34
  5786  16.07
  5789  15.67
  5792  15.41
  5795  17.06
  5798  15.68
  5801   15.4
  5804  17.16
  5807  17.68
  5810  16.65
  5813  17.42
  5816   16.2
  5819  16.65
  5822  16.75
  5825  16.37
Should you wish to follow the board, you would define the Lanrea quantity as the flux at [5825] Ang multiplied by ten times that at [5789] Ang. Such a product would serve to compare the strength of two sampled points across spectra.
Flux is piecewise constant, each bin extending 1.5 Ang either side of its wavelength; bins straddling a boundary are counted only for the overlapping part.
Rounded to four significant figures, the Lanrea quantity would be 2565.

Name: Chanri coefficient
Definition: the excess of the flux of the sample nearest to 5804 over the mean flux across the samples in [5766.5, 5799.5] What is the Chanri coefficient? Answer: 1.2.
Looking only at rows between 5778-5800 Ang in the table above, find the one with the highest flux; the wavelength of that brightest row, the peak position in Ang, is 5795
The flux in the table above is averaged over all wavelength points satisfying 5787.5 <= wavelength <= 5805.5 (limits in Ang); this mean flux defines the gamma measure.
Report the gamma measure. 16.1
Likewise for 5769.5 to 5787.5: 15.8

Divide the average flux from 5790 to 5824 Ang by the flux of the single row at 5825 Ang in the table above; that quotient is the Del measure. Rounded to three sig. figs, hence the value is 1.01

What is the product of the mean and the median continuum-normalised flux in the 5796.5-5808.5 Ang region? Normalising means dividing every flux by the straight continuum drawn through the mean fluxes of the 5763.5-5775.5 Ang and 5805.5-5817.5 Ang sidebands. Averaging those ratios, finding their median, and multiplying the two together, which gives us 0.96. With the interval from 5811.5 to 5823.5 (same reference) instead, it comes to 0.95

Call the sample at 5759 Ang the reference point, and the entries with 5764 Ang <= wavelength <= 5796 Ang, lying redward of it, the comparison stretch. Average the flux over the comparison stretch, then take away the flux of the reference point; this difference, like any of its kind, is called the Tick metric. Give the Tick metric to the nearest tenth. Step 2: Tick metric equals -0.2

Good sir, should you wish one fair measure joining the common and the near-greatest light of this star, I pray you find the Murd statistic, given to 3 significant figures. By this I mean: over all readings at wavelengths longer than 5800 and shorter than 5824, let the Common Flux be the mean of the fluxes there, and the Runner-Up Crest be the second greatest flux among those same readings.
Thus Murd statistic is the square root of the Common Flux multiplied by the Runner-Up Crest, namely 17.1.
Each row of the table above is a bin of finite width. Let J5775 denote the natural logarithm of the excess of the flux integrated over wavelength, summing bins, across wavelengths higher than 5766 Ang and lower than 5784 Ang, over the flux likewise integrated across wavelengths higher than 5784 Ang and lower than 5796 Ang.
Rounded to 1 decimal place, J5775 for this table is 4.5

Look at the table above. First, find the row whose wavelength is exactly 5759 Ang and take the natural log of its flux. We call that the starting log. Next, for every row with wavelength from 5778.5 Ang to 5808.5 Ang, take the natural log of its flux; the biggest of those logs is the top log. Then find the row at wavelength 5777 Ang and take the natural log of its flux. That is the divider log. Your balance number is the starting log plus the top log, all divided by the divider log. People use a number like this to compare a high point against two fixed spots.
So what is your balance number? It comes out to 2.01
